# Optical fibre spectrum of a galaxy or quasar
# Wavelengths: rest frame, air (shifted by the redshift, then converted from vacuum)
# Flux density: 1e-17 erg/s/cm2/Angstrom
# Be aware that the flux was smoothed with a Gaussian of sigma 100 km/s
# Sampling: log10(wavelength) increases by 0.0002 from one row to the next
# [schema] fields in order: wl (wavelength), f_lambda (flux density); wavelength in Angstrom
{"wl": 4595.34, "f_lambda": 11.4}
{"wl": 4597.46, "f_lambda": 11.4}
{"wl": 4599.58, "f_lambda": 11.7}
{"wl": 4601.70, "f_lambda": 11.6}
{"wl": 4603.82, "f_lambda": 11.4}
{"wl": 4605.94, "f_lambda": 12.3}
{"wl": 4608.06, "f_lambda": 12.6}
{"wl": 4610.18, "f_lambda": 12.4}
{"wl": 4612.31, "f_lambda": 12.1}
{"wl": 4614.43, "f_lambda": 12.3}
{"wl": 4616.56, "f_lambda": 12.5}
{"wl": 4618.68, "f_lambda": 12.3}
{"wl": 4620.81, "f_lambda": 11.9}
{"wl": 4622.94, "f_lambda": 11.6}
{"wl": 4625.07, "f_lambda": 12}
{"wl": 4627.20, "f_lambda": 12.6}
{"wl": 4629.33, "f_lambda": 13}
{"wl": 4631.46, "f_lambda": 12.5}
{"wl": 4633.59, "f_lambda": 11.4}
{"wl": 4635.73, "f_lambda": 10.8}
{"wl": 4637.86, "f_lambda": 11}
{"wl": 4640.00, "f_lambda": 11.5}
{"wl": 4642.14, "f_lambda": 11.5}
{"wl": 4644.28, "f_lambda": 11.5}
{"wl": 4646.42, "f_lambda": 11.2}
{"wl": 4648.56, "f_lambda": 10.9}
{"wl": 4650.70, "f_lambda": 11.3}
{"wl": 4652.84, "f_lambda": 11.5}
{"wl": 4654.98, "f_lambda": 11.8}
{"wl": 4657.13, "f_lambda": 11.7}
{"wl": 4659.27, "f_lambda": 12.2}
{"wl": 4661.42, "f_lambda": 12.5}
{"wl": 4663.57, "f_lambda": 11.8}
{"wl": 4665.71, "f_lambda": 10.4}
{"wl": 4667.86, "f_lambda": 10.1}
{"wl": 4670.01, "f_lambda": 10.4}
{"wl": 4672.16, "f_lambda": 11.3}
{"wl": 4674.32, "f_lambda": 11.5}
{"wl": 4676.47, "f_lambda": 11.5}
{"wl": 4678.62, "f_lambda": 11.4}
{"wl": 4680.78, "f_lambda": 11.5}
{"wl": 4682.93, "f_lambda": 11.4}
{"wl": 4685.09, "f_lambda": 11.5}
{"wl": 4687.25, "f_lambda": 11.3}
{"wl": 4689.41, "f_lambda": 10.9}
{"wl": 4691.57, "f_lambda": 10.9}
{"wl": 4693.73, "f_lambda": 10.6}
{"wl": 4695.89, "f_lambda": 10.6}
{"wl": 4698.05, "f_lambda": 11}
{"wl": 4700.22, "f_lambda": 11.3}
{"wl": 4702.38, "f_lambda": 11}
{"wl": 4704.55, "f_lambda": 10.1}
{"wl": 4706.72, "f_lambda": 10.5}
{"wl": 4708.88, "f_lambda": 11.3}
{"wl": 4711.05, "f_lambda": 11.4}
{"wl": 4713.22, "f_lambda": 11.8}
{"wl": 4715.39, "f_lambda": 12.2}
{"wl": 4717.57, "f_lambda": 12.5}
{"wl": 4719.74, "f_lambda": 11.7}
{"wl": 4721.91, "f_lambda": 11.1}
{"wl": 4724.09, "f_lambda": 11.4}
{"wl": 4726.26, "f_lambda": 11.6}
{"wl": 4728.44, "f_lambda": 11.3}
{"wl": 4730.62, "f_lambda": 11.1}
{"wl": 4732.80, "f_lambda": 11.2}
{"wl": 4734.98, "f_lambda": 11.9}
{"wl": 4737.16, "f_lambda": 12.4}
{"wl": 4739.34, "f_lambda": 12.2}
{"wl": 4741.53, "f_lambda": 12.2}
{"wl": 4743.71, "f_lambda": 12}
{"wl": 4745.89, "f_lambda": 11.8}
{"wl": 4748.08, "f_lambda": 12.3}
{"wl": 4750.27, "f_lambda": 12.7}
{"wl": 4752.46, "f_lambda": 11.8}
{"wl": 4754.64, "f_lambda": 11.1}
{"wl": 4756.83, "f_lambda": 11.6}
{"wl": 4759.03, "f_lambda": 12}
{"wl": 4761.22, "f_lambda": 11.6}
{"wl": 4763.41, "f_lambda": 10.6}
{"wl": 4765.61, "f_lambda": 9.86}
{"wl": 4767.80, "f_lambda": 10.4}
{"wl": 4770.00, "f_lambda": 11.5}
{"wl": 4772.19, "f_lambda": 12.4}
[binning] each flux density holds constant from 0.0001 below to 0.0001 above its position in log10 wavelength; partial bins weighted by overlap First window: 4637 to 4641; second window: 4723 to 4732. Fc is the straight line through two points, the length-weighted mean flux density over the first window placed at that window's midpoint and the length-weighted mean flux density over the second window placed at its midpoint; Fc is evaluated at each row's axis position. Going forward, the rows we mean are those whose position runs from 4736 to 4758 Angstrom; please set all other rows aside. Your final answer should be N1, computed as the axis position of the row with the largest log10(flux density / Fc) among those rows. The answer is 4750.27 Angstrom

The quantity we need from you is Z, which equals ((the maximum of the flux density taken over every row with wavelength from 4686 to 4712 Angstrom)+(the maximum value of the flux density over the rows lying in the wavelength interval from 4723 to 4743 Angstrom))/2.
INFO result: 11.9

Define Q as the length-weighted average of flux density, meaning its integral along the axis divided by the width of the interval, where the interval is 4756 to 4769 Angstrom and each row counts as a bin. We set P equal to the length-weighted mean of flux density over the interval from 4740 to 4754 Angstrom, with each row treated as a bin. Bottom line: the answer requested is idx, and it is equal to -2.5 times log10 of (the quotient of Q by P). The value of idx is 0.104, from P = 12.1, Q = 11.0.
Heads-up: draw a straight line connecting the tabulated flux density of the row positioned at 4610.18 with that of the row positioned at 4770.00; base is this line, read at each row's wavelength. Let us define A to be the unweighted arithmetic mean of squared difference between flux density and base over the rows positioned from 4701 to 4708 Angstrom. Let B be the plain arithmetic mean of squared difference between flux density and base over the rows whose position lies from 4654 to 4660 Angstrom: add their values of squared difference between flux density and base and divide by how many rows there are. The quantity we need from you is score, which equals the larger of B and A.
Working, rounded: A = 1.9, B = 0.11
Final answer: 1.9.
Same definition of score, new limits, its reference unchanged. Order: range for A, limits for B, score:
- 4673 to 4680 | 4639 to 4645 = 0.5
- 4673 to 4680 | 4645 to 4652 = 1.1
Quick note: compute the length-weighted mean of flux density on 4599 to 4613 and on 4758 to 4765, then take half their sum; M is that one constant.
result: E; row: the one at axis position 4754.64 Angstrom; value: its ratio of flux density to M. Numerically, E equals 0.95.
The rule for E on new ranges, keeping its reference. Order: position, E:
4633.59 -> 0.98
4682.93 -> 0.98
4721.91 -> 0.95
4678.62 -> 0.98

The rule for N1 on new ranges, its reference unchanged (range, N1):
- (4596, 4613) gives 4608.06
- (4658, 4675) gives 4661.42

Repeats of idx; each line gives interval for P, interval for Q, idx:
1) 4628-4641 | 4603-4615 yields -0.043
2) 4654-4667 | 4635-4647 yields 0.042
